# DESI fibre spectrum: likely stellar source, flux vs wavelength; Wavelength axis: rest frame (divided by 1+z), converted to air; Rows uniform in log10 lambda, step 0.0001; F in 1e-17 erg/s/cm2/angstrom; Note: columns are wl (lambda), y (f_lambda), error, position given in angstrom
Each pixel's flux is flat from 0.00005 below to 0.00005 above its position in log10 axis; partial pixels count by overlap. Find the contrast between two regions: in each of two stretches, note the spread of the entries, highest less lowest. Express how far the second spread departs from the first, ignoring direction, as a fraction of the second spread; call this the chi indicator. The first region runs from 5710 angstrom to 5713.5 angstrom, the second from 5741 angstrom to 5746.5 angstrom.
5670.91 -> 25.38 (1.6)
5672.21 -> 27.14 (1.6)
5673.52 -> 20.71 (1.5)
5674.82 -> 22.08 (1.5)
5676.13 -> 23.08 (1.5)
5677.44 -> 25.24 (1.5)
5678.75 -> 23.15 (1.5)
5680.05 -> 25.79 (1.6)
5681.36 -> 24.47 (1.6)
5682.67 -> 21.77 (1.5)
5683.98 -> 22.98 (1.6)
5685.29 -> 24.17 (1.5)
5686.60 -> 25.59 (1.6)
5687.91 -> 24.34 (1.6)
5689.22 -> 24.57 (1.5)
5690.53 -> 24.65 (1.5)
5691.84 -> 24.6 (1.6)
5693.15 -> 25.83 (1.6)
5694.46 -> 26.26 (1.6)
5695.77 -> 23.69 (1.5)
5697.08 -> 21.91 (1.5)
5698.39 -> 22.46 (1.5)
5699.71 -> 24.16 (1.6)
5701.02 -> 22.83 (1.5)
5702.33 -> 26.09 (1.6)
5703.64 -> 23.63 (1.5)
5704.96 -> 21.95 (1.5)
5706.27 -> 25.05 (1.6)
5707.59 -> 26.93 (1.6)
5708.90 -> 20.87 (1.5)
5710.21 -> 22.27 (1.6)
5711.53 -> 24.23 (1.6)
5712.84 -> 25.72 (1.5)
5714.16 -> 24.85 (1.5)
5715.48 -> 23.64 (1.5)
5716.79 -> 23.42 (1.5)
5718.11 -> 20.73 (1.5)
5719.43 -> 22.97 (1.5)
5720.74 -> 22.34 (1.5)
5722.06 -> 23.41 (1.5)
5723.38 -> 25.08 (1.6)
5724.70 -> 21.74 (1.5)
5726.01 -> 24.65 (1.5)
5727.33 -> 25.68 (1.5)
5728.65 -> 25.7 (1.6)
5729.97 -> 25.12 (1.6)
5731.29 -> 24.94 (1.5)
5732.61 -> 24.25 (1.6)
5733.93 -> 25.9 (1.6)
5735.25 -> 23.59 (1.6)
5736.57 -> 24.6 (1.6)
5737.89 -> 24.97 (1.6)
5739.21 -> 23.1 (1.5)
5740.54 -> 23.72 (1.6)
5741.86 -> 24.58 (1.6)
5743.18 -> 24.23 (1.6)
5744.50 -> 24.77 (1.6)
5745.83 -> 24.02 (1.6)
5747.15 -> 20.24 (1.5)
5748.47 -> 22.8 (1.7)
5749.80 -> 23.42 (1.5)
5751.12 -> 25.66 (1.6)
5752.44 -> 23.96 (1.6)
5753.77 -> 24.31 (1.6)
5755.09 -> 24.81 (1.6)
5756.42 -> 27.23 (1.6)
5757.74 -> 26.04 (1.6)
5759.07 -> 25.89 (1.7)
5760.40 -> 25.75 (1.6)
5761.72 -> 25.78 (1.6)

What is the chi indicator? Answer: 3.6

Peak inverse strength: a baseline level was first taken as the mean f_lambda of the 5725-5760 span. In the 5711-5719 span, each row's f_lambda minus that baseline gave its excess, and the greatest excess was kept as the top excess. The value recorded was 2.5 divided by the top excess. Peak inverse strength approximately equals 2.1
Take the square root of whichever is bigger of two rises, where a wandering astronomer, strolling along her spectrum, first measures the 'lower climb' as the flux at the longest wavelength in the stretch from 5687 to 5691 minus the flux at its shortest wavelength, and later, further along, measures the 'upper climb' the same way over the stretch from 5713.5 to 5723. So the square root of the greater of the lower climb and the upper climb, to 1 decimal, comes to 0.6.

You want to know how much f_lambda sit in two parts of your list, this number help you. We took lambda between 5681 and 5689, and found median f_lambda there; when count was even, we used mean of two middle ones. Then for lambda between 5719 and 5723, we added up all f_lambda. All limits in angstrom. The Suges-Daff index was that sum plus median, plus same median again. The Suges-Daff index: 117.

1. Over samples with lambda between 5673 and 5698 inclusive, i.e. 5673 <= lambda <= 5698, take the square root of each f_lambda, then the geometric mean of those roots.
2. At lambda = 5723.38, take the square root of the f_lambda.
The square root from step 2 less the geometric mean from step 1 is 0.12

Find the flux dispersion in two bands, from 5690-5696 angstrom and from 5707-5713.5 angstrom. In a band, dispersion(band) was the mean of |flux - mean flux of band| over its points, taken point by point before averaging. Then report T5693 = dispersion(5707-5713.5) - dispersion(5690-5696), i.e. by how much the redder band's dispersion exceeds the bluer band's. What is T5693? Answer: 1.1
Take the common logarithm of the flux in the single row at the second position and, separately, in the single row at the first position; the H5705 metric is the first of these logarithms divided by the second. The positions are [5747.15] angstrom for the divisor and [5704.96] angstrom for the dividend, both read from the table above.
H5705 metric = 1.03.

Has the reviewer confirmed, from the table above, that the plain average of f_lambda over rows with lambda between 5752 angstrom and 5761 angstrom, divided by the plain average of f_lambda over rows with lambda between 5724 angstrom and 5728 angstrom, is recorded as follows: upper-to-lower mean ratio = 1.06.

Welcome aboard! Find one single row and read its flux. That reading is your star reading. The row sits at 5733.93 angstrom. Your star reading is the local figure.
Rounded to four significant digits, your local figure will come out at 25.90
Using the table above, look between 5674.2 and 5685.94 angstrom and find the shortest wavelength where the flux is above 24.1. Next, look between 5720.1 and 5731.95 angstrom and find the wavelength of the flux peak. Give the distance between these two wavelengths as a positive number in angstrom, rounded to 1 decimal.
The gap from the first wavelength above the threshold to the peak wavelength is 51.2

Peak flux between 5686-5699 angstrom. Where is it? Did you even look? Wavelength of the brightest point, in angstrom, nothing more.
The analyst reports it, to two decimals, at 5694.46 angstrom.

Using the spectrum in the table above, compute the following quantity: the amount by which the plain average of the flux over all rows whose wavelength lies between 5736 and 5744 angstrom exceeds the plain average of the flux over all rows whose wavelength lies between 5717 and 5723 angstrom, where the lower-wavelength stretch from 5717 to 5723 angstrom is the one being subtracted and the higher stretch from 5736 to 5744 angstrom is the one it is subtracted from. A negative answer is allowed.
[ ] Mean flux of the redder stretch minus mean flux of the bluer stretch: 2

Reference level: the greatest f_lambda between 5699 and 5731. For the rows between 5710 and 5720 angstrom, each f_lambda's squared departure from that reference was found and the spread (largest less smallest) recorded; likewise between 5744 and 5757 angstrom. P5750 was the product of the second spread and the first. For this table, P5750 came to 1652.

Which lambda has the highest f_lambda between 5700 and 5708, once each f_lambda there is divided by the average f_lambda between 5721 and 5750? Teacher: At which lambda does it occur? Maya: 5707.59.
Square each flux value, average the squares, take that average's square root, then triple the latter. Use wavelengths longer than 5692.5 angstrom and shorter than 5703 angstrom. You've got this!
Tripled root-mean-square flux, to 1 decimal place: 72.6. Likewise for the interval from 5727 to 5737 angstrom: 75.0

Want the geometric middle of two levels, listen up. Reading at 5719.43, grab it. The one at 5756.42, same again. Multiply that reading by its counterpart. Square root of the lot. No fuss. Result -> 25.0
